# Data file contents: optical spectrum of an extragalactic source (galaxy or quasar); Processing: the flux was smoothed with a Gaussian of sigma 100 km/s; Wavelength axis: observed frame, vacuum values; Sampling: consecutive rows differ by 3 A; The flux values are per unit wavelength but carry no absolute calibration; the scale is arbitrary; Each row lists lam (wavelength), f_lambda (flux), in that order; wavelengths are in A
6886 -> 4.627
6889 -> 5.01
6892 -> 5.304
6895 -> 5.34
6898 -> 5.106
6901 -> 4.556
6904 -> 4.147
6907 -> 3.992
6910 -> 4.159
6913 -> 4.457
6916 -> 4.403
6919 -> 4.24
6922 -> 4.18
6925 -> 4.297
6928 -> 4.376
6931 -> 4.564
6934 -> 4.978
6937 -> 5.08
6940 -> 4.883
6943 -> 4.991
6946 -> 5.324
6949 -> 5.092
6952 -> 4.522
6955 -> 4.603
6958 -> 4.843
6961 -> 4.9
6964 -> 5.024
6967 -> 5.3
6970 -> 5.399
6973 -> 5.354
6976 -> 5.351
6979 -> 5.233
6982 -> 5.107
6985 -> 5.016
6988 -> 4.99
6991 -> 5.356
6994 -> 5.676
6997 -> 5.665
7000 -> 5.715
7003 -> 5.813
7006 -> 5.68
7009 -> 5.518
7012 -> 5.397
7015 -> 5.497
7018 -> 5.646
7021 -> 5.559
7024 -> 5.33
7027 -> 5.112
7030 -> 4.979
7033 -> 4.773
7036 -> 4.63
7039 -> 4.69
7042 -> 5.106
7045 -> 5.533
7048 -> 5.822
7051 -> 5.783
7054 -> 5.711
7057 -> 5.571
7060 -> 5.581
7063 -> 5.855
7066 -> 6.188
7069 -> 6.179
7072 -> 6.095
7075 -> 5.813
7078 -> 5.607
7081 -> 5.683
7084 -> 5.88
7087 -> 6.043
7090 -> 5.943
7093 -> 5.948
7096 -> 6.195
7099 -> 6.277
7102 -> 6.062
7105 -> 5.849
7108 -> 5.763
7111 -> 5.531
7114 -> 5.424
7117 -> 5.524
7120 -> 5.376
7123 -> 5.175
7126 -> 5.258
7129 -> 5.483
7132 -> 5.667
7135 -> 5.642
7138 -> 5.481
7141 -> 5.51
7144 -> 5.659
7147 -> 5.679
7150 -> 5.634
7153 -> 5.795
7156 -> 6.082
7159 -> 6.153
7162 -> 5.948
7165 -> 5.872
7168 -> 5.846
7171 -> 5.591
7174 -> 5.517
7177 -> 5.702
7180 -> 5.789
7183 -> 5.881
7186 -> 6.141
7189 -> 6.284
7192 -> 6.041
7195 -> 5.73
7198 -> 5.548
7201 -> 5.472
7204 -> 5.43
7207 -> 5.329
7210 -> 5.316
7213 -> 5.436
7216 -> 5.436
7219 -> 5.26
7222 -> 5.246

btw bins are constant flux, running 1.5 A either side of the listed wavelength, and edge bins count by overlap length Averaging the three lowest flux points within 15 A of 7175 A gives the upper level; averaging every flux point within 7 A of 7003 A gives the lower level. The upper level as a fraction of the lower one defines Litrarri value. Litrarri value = 0.99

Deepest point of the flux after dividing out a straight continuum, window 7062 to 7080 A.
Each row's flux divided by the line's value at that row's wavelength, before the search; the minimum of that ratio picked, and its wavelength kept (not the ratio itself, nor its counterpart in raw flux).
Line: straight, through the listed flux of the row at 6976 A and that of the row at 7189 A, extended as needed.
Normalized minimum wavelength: 7078 A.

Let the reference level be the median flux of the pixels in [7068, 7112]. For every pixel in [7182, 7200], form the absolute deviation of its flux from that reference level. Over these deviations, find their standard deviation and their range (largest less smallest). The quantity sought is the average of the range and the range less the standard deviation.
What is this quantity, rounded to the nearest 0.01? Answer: 0.27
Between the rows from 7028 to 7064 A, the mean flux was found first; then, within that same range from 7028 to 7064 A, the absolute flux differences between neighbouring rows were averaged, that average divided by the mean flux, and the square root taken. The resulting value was 0.188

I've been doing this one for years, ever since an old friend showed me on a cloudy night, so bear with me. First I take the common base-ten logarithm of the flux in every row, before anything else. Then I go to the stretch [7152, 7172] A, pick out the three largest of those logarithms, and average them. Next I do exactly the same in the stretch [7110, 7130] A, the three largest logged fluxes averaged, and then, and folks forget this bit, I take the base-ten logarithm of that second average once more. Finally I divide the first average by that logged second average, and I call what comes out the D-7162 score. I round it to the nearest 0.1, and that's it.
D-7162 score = -6.0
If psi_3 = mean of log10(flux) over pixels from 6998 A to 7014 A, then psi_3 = 0.750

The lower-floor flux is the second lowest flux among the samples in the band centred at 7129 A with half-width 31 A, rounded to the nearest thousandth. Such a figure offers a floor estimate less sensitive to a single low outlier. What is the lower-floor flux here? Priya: 5.258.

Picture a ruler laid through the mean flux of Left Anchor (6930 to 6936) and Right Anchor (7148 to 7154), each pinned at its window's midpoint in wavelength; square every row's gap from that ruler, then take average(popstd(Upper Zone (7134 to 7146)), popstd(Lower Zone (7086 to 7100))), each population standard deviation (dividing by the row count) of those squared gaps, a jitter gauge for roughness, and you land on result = 0.083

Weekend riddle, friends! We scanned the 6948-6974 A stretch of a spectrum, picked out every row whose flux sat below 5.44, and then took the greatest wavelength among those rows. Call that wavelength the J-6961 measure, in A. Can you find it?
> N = 6973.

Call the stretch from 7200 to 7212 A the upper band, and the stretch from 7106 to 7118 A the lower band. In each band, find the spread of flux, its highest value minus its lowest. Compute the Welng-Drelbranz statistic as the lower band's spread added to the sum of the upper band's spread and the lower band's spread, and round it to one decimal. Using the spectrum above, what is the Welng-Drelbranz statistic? 0.8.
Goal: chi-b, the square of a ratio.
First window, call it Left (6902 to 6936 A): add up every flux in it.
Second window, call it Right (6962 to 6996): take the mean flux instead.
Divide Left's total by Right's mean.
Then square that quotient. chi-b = 83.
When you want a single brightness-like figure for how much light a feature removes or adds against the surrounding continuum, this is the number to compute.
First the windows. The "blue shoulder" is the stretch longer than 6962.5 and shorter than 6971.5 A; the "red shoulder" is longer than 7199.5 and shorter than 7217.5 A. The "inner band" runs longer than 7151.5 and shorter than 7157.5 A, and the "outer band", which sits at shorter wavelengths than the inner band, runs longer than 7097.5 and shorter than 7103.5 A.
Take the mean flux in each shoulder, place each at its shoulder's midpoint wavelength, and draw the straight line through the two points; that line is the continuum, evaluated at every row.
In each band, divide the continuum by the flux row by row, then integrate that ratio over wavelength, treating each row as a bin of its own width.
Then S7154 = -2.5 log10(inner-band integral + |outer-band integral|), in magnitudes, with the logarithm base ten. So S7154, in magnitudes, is -2.56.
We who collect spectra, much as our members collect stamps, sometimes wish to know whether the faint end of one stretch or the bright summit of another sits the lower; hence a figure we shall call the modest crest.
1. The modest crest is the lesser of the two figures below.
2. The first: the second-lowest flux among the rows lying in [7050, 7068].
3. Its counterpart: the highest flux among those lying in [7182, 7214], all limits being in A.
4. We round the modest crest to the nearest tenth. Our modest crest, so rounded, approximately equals 5.6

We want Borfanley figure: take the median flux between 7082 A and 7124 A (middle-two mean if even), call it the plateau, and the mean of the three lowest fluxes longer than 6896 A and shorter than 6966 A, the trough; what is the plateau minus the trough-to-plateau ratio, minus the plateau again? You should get -0.699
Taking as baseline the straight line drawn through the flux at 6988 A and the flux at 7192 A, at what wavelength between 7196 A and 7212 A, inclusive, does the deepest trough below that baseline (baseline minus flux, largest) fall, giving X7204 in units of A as 7210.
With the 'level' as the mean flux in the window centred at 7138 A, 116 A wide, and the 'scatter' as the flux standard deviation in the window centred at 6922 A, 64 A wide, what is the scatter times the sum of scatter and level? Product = 2.7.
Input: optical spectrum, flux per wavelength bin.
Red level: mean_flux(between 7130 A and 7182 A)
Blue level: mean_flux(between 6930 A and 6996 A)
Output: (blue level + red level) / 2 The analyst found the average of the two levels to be 5.41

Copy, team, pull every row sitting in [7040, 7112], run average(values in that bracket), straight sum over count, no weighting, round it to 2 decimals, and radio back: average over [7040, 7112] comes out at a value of 5.83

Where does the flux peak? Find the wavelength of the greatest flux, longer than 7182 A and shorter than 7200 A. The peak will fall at 7189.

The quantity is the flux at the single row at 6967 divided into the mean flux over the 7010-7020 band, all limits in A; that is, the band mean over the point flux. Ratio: 1.04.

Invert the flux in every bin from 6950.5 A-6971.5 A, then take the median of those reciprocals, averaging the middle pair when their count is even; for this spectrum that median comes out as 0.204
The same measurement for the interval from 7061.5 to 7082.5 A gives 0.171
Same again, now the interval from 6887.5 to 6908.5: 0.200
